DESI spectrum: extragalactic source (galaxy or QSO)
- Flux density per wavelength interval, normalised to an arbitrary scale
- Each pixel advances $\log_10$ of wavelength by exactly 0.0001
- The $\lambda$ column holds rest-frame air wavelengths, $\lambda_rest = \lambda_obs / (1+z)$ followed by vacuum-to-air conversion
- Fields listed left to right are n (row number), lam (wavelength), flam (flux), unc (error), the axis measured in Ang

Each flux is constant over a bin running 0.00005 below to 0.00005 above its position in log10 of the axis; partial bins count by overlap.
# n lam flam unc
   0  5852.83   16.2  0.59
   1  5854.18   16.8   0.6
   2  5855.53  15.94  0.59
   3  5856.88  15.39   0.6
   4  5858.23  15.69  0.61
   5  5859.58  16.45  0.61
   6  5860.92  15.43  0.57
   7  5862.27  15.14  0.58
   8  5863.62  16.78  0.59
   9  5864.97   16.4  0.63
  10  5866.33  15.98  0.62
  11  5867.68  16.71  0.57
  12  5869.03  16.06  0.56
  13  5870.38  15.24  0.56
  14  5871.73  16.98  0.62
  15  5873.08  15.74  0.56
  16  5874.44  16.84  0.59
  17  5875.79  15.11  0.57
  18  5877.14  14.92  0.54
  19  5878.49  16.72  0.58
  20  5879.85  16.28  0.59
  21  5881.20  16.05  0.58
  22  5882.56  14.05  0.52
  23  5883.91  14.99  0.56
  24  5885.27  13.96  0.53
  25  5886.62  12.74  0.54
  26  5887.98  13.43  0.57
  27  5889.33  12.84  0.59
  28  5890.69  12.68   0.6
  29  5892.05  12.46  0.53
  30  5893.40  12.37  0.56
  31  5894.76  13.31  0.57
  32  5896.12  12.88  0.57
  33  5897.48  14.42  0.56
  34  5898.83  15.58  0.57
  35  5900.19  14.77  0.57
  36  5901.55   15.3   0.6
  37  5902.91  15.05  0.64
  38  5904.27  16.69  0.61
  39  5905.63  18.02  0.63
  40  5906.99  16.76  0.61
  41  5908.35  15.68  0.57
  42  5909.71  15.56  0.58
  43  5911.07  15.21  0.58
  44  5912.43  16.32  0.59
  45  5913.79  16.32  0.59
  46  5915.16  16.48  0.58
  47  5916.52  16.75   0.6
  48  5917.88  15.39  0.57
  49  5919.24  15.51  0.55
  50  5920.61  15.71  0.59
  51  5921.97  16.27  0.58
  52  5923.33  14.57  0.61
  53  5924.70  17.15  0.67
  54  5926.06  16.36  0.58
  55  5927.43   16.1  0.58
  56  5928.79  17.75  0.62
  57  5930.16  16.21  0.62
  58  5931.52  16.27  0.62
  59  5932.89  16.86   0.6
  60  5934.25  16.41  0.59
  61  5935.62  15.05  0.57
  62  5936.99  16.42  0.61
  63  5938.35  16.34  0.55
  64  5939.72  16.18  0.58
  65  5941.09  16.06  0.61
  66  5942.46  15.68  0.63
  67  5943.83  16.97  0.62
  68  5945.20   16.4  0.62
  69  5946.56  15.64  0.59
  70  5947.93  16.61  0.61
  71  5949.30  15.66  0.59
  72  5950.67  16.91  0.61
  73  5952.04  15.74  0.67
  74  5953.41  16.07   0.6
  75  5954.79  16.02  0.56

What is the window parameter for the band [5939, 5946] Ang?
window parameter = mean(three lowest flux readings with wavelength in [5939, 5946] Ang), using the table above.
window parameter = 16.0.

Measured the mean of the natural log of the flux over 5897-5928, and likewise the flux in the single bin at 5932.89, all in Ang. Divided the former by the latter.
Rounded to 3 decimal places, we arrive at 0.164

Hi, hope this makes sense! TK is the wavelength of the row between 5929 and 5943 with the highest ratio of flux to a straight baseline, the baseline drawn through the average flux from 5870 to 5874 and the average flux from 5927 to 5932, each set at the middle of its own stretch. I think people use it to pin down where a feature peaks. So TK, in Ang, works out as 5932.89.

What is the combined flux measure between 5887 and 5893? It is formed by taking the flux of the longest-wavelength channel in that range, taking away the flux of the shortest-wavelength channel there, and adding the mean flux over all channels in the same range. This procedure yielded 11.9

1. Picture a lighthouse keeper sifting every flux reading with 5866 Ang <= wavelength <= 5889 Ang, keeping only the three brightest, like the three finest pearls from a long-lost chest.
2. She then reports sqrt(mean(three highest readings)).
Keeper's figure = 4.104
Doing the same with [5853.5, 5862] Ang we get 4.049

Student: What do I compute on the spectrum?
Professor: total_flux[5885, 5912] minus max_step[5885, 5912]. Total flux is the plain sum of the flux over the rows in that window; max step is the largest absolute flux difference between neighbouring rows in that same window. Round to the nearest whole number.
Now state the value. 288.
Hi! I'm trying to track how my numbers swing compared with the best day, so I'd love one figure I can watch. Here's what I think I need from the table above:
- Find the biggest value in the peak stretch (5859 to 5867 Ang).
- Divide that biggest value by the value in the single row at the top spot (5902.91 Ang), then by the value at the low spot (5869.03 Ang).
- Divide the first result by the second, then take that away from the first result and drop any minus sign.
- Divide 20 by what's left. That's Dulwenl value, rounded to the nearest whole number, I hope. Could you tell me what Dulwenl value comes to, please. 418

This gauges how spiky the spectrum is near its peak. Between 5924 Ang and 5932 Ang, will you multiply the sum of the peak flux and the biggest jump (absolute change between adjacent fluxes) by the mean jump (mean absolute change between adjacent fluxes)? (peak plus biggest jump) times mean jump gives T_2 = 16.7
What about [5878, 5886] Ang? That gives 17.4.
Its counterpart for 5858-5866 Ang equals 15.1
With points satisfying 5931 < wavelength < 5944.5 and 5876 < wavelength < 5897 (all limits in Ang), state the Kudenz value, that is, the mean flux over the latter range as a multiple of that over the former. 0.86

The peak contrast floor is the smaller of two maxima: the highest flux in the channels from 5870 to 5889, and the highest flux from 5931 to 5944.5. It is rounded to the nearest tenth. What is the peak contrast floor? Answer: 17.0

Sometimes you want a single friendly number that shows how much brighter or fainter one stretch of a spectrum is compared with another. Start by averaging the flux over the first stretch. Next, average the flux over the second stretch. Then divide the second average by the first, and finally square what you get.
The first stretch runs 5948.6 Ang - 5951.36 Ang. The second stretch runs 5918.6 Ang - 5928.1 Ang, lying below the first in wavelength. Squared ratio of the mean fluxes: 0.96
